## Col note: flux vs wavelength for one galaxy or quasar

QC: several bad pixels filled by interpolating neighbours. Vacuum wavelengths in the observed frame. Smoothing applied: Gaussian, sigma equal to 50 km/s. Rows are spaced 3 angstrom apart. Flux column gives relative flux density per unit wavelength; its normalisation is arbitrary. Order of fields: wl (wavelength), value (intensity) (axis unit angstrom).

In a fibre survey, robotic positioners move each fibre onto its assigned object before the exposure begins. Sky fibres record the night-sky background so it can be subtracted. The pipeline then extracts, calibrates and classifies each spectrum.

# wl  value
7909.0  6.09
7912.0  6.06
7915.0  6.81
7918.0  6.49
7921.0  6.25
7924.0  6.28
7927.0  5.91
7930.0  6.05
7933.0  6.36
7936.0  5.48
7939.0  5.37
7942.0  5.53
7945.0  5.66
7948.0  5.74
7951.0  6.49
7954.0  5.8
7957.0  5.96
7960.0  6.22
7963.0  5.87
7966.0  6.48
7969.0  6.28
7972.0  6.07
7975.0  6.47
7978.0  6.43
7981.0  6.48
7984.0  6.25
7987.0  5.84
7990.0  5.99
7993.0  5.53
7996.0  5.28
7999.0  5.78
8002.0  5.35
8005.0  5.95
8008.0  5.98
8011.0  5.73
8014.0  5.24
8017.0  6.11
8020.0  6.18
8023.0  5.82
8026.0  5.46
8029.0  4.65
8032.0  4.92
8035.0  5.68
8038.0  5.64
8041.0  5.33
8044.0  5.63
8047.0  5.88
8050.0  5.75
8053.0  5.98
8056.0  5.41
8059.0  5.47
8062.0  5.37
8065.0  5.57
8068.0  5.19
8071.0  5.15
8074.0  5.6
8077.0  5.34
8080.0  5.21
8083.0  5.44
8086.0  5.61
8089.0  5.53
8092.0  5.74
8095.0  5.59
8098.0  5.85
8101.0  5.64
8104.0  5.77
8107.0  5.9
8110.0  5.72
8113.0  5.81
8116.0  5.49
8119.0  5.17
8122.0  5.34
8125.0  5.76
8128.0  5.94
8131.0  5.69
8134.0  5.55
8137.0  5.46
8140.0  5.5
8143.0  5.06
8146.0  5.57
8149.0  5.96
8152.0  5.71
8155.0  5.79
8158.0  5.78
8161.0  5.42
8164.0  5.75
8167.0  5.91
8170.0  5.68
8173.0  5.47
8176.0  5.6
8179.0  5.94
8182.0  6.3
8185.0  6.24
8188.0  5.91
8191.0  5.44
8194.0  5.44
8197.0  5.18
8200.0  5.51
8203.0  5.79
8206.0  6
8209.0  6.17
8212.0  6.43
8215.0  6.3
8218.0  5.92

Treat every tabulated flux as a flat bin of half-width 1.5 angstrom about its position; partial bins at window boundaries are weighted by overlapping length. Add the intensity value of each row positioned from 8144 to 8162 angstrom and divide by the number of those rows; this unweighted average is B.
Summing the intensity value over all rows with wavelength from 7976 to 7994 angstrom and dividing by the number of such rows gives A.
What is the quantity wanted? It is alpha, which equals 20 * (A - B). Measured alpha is 7.6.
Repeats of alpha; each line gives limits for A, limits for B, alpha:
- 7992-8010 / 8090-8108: -2.1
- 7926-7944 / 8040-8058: 2.4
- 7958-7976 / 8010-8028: 9.5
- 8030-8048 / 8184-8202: -2.1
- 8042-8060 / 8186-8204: 2.8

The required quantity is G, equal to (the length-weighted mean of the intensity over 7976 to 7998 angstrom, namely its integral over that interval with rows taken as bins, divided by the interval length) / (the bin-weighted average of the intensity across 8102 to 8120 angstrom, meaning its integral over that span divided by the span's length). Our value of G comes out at 1.06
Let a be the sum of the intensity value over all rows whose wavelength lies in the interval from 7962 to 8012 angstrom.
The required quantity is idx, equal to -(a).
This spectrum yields -102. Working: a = 102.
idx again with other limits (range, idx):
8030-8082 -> -93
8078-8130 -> -96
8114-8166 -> -95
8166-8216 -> -99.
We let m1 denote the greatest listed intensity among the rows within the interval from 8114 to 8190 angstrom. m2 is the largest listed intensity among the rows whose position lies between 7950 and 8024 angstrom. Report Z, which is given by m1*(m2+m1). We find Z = 80.6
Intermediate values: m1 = 6.3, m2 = 6.49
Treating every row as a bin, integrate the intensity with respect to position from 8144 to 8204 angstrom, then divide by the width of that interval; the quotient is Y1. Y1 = 5.713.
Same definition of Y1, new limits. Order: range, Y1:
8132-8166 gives 5.601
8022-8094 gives 5.472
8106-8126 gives 5.587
